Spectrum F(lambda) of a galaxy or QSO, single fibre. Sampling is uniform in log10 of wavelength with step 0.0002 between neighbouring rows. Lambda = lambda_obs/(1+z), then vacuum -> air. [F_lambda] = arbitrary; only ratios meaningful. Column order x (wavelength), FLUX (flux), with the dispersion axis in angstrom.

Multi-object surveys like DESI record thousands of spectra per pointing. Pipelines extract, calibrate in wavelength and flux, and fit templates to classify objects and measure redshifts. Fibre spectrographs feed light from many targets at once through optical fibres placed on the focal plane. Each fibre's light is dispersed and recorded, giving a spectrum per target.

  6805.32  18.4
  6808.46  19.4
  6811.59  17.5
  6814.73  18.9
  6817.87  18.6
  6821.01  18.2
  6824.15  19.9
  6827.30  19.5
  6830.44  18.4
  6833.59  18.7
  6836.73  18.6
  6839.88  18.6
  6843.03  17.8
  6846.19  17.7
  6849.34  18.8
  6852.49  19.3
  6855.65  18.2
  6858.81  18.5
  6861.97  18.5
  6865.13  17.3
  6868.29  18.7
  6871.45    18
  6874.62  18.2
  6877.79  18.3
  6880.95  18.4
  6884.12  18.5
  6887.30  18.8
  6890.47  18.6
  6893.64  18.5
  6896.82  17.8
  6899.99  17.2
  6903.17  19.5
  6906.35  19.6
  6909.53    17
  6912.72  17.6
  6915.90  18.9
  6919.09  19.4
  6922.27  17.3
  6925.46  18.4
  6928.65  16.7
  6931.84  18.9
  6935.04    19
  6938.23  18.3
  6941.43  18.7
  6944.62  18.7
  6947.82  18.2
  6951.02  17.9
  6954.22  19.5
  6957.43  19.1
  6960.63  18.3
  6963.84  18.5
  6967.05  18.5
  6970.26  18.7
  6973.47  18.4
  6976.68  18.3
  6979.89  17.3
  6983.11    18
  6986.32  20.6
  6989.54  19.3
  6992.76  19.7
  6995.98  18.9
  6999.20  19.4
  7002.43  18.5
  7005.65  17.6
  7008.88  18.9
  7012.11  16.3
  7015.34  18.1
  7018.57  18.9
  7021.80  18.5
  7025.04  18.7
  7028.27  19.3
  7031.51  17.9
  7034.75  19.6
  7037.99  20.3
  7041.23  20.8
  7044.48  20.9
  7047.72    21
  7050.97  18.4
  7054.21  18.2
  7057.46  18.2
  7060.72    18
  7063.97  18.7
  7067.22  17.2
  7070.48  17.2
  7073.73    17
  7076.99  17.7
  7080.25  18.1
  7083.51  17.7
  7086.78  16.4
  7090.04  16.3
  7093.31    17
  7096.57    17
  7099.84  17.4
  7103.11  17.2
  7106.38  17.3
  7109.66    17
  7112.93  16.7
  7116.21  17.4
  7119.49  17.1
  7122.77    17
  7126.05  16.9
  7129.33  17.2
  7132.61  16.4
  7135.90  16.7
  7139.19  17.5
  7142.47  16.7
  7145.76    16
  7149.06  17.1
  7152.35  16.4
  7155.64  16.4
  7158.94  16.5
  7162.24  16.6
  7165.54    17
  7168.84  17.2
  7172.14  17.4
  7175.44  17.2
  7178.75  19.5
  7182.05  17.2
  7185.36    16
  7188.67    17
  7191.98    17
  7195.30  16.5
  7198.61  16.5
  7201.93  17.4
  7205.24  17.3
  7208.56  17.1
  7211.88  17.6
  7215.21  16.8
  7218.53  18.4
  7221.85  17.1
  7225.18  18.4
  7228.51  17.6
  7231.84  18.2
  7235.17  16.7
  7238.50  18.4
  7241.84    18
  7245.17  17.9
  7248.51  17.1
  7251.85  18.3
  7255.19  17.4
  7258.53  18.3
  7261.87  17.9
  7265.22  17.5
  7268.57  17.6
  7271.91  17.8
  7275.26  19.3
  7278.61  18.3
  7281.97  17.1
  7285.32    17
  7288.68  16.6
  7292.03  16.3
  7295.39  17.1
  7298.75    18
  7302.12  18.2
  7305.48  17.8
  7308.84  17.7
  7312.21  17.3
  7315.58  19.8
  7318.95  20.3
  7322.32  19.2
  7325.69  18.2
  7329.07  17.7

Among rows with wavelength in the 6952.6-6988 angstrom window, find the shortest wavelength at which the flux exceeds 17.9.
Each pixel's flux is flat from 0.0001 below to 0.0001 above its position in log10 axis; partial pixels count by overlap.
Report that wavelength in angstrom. 6954.22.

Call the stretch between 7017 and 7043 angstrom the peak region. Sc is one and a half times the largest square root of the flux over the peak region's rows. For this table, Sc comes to 6.84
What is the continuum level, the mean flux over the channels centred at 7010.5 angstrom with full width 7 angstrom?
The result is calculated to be 17.6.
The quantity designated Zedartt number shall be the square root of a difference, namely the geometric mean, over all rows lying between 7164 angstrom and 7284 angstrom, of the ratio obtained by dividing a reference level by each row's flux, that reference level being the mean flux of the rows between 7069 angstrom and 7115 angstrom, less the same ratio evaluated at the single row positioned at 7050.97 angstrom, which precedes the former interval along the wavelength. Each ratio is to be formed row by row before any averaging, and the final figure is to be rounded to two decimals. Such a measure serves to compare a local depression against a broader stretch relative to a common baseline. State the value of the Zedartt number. 0.21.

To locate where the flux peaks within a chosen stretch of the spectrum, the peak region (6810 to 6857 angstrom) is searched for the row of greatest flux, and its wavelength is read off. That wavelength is 6824.15 angstrom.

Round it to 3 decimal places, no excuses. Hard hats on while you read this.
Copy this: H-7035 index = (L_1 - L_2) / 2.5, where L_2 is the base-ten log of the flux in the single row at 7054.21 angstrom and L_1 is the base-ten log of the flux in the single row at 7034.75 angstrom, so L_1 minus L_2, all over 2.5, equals 0.013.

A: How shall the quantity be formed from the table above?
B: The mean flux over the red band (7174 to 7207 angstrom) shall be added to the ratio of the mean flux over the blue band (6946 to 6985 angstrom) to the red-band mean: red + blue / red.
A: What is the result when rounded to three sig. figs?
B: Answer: 18.2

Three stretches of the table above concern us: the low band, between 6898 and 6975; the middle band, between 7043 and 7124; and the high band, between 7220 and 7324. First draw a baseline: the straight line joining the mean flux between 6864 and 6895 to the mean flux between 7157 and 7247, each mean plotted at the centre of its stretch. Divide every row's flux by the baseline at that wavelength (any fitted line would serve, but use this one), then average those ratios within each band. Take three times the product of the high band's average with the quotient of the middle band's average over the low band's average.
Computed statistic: 3.08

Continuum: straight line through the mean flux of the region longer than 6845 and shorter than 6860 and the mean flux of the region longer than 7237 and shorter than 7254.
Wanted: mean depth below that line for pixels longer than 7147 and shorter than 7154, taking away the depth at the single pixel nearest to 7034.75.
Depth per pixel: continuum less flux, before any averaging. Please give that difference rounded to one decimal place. 2.7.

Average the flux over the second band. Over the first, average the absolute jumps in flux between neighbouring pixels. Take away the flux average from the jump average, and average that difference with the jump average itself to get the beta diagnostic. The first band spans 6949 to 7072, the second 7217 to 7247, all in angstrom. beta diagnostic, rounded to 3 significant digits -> -8.11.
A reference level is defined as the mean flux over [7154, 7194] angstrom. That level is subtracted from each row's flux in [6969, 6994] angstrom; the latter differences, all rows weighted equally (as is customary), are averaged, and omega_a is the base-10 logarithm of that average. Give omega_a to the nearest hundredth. 0.23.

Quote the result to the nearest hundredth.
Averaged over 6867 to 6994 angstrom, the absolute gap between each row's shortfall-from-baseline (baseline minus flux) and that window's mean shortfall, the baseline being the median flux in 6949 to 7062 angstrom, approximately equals 0.58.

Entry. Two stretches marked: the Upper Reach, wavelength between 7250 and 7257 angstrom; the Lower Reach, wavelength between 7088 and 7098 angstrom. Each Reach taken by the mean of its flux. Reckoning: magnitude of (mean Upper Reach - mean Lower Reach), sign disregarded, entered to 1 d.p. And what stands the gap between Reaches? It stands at 1.1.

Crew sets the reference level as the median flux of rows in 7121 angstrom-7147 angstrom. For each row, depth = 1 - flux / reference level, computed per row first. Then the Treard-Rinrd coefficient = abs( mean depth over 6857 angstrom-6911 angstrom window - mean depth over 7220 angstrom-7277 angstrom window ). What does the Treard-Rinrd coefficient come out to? 0.028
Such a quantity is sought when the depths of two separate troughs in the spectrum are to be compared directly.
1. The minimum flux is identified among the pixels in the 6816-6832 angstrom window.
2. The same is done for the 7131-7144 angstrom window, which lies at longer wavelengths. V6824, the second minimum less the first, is -1.8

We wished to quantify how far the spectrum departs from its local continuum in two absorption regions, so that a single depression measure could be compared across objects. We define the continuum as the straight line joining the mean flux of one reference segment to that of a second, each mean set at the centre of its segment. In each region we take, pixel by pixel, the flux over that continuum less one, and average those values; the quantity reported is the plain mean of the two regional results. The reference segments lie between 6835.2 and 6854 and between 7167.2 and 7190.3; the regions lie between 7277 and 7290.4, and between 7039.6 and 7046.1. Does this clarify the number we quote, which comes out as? 0.092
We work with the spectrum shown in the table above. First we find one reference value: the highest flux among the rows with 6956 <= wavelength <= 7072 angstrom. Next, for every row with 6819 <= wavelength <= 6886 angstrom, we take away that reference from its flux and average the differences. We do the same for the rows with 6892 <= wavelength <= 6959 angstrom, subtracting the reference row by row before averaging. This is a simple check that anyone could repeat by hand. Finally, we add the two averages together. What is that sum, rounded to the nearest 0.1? -5.1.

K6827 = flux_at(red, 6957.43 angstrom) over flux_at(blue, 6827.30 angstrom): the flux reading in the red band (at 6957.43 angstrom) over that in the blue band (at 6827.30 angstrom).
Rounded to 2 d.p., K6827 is 0.98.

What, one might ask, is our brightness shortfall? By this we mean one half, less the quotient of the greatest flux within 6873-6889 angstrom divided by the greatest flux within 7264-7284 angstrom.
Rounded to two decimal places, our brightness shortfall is -0.47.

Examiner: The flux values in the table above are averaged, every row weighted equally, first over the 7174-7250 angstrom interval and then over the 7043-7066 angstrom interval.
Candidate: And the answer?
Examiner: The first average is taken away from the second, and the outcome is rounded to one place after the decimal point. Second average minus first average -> 1.6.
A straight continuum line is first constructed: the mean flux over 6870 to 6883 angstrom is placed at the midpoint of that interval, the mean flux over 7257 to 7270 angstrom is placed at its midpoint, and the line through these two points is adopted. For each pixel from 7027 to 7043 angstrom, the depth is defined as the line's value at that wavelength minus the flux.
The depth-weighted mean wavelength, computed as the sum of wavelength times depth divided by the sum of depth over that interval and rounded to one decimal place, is 7037.1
